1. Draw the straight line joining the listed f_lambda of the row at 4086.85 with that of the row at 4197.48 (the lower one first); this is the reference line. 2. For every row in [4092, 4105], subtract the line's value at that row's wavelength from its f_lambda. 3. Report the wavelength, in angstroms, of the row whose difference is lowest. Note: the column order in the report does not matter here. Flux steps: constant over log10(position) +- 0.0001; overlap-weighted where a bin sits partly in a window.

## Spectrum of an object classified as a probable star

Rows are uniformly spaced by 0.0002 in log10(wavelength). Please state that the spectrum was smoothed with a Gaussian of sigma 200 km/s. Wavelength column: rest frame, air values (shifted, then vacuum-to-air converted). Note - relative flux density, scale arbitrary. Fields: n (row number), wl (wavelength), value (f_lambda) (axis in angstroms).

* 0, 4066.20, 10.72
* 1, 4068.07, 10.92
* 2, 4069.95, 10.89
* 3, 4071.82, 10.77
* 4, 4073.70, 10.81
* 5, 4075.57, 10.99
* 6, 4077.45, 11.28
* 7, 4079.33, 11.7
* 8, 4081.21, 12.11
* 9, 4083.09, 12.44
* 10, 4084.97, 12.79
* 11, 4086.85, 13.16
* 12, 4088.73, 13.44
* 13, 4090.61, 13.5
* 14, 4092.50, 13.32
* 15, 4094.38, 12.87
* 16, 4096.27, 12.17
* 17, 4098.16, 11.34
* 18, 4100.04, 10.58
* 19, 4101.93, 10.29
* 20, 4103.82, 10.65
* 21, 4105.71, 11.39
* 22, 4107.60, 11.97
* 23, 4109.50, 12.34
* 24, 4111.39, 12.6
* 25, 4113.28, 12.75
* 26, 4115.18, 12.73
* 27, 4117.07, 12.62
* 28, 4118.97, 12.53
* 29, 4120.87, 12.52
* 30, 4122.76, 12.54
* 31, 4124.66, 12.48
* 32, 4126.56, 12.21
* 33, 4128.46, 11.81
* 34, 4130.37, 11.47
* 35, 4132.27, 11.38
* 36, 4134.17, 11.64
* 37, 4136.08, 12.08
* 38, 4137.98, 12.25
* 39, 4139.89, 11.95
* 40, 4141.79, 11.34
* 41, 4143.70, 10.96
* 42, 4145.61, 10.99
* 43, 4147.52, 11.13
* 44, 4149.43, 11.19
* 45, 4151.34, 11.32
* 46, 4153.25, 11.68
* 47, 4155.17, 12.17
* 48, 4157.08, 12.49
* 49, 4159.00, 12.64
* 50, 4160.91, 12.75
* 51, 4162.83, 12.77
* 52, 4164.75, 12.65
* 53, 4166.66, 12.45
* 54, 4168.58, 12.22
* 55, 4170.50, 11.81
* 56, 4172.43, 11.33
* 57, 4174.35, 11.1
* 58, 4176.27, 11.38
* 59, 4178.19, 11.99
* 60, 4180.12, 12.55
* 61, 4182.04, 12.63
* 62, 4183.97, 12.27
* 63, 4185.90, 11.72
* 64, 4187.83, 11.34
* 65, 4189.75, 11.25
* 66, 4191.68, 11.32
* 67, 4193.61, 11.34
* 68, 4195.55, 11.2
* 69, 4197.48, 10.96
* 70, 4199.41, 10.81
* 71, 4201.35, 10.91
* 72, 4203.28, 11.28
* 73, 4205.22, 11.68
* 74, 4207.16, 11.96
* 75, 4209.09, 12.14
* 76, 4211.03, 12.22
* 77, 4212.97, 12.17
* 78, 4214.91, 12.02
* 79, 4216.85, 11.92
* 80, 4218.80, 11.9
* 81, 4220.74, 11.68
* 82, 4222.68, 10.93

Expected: 4101.93 angstroms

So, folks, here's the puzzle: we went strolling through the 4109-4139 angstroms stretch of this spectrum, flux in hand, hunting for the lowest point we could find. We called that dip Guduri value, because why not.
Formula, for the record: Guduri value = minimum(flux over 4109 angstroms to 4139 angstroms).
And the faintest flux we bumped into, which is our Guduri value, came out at 11.38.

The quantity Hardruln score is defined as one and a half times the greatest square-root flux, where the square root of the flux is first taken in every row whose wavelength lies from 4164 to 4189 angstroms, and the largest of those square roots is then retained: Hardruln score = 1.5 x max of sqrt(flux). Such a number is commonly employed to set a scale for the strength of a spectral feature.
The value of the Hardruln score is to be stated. 5.34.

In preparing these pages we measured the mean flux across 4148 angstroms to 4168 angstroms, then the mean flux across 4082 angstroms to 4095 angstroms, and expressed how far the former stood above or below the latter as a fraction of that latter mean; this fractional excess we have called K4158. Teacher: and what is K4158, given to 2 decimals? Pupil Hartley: -0.07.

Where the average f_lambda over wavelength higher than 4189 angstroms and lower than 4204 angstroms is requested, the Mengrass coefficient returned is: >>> 11.1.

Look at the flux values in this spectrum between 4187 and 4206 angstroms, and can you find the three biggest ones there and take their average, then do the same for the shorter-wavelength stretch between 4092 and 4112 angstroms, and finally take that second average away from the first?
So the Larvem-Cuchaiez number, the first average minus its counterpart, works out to -1.5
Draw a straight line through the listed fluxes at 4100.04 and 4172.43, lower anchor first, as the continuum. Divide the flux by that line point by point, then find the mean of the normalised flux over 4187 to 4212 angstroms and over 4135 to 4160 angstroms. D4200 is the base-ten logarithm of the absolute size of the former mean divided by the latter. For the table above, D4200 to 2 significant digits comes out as -0.032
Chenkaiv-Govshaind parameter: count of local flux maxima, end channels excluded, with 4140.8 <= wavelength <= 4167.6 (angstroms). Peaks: 1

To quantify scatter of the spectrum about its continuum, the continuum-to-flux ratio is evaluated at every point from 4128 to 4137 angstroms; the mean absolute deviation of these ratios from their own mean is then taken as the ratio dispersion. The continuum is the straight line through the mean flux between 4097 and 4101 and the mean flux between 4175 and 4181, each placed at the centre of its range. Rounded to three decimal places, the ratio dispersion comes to 0.018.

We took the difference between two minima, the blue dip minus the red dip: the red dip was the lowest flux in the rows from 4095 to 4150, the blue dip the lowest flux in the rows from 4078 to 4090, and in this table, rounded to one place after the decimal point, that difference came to 1.4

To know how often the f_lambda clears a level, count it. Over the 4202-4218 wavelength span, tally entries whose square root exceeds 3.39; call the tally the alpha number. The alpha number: 7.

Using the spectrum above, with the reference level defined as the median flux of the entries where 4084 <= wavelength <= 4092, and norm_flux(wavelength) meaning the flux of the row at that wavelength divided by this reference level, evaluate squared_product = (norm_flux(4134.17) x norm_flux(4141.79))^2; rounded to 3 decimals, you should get 0.557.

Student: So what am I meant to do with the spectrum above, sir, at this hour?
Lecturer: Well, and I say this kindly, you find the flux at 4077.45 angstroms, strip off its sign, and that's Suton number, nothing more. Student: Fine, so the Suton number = 11.3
